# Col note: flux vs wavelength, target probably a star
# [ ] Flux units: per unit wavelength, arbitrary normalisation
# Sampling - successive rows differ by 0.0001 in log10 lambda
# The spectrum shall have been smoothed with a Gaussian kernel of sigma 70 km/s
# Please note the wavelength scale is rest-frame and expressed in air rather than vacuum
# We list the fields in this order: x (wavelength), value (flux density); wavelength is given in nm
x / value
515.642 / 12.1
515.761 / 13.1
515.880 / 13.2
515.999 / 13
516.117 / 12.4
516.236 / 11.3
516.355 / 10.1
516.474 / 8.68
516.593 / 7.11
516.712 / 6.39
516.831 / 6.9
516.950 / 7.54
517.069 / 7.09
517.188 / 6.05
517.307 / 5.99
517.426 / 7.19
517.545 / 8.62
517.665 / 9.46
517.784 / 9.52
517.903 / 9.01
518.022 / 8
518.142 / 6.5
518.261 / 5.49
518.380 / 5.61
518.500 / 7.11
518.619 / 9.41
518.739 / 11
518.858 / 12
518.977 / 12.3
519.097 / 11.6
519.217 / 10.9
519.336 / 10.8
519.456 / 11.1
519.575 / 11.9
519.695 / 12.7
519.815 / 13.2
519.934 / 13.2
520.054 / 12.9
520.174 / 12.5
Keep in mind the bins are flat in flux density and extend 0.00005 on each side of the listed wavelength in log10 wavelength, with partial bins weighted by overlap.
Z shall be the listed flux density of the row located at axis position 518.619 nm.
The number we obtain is 9.41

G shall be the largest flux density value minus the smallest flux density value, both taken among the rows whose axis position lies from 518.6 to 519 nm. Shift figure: 2.9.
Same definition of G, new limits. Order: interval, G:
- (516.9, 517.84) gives 3.5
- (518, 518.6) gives 2.5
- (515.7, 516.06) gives 0.2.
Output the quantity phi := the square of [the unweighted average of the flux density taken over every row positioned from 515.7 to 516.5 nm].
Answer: 136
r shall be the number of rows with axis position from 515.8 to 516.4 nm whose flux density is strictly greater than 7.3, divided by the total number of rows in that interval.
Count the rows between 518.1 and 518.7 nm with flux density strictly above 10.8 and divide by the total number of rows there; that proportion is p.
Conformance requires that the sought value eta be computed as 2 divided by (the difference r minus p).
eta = 2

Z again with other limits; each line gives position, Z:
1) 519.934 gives 13.2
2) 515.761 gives 13.1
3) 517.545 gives 8.62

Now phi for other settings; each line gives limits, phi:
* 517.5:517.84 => 85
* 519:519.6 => 127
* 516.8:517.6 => 50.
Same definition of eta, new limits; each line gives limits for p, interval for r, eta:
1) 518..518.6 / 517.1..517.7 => 5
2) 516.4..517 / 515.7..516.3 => 2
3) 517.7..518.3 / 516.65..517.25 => 10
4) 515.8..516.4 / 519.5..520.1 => 10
